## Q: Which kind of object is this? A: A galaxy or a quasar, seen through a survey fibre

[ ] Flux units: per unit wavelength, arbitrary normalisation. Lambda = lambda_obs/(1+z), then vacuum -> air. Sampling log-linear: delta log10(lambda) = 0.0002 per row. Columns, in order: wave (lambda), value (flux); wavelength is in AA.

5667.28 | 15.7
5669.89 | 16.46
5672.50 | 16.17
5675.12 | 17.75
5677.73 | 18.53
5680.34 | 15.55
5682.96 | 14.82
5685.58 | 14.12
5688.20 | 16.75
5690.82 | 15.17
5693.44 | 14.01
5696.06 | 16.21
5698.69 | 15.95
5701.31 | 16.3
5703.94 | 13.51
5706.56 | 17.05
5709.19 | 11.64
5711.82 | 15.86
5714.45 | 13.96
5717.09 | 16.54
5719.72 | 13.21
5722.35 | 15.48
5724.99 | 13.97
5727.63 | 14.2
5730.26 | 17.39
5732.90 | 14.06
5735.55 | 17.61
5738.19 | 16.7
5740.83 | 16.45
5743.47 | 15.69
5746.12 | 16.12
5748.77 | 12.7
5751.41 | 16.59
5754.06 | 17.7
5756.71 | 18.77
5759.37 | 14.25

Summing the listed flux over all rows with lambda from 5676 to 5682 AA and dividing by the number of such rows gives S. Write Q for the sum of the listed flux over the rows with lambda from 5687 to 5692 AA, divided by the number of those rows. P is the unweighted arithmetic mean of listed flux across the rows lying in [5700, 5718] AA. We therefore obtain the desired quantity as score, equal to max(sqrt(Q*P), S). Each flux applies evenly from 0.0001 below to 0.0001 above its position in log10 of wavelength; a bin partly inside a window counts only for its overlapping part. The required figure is 17.0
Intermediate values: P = 15.0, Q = 16.0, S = 17.0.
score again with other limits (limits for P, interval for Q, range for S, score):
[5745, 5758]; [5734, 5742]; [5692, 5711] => 16.6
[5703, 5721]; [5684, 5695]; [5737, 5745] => 16.3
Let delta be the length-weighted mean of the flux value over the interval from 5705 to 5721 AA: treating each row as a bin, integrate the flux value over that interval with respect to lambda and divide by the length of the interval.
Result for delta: 14.7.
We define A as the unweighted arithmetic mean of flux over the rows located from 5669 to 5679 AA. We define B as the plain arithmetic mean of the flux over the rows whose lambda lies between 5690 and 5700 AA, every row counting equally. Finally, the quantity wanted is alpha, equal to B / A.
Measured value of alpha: 0.89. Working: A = 17.2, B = 15.3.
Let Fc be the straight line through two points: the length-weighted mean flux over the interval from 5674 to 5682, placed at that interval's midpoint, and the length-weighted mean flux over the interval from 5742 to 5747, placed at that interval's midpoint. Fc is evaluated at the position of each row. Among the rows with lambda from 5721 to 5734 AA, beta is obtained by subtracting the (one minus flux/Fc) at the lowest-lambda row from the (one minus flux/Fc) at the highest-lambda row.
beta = 0.1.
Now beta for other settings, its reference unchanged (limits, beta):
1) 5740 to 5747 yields 0.0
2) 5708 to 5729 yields -0.2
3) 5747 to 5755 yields -0.3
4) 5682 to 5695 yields 0.0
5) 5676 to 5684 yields 0.2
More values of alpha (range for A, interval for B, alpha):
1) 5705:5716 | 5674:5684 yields 1.14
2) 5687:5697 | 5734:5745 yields 1.07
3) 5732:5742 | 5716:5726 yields 0.91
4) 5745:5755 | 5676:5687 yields 1.00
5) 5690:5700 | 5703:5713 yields 0.95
